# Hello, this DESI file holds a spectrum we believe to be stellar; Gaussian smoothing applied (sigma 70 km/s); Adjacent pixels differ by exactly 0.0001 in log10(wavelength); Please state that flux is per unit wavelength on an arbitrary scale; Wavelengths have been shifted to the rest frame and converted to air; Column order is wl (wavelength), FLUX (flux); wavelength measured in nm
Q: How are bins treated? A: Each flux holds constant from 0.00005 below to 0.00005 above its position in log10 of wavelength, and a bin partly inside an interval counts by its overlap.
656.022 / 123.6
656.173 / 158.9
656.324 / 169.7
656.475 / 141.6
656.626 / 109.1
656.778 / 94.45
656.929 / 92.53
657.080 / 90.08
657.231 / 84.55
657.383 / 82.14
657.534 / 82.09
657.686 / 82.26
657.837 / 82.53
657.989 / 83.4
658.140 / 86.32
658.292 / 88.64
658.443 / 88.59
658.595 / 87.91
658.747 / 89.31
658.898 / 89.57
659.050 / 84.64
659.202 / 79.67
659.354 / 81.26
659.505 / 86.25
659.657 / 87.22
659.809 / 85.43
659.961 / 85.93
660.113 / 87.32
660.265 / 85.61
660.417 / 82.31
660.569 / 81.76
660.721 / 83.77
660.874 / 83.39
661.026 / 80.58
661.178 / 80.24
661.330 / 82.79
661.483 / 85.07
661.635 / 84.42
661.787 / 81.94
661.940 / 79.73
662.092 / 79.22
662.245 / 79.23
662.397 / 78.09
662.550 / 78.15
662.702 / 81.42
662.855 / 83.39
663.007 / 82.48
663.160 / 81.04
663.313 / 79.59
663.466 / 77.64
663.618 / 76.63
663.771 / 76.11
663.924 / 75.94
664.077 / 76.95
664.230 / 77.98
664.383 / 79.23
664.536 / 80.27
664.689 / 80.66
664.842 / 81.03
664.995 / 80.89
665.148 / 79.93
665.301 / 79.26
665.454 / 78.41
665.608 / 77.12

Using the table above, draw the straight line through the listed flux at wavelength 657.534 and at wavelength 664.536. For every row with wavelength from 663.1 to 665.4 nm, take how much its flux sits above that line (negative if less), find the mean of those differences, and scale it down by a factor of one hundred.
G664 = -0.015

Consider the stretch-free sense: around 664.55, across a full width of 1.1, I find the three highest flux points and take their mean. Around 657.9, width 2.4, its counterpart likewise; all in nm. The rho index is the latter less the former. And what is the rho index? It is 11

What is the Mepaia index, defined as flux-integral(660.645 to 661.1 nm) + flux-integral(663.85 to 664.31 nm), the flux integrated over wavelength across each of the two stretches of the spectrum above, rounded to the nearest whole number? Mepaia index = 73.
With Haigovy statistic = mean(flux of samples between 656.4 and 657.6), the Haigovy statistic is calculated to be 97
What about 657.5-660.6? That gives 85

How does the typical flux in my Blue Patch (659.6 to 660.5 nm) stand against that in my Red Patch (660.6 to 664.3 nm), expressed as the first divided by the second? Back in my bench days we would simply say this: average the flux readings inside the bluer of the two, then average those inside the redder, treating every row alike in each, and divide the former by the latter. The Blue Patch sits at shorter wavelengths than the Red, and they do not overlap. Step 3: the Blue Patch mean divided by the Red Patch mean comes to 1.07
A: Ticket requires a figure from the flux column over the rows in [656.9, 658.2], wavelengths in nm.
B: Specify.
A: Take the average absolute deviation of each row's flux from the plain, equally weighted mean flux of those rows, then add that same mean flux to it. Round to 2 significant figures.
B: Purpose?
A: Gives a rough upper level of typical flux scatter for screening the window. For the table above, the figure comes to 88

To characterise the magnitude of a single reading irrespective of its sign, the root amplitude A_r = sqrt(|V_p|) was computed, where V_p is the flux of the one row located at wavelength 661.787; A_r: 9.05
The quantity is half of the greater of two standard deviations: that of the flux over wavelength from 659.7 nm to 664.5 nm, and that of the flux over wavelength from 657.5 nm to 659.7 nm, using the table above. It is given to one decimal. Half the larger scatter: 1.6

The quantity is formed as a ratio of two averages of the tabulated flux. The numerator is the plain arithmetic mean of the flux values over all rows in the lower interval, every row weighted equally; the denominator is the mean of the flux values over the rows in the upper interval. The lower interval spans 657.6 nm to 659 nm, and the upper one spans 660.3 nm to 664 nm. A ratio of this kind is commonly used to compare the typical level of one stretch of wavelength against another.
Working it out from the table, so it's 1.07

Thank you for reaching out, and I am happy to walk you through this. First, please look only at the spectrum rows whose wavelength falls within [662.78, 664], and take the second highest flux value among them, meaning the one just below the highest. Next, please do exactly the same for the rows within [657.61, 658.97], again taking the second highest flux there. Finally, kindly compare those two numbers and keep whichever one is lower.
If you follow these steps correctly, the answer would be 82.5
